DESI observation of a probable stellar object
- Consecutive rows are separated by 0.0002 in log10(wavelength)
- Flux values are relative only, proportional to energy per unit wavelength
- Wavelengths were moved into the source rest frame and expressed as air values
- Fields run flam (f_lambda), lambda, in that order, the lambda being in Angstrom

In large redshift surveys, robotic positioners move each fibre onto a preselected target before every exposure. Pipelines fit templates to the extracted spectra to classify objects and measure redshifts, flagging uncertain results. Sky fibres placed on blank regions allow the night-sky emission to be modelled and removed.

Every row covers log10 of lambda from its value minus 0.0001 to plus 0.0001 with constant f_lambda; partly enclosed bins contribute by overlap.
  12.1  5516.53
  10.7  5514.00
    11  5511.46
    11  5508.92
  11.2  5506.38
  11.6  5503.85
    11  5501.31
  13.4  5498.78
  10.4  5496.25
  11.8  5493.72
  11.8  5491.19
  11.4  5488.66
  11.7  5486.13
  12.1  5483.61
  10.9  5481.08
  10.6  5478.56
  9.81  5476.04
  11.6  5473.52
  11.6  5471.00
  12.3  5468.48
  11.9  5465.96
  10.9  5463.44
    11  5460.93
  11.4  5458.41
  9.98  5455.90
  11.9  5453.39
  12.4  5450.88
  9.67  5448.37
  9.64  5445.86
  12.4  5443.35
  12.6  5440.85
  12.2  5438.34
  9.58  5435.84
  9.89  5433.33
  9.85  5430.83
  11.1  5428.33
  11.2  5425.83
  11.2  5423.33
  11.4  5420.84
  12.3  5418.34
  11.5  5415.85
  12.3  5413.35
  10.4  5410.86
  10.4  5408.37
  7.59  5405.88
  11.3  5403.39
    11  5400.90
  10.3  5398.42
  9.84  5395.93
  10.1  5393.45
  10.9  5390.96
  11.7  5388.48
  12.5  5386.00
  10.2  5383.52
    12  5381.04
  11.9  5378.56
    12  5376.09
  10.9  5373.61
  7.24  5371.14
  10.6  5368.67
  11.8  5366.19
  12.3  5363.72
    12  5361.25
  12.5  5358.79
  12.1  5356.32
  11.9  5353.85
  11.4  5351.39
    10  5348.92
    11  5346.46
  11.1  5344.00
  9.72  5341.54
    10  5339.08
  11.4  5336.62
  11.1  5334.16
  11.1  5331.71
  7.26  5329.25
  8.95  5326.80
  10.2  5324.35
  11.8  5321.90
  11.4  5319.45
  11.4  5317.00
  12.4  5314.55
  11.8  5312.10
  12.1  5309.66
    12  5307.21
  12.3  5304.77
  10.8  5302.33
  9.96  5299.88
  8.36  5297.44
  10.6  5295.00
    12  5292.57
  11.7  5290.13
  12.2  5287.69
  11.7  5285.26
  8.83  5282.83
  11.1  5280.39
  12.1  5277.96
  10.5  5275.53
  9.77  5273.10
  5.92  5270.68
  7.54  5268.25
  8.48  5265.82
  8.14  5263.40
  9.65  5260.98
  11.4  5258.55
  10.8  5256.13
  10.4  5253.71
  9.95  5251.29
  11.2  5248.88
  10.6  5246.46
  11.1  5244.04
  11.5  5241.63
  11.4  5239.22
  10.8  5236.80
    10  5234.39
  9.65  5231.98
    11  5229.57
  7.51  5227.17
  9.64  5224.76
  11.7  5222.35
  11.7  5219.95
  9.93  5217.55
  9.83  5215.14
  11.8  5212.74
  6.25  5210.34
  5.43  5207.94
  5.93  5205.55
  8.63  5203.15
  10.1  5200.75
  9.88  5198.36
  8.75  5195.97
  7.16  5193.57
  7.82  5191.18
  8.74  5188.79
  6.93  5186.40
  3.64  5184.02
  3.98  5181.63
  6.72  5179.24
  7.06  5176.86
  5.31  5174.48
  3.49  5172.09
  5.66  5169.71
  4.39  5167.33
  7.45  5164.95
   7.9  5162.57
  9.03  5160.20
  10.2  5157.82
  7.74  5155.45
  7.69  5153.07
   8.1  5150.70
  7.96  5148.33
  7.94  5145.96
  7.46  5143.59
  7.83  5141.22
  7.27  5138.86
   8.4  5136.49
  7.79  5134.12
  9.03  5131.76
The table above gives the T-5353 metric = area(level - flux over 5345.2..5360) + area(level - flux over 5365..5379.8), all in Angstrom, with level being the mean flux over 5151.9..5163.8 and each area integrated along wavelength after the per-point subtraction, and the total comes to -77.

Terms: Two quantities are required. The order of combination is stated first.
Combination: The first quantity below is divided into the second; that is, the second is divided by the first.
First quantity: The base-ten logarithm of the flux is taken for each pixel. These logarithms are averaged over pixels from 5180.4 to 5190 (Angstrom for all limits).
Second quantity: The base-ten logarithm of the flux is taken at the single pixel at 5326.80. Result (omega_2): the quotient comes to 1.29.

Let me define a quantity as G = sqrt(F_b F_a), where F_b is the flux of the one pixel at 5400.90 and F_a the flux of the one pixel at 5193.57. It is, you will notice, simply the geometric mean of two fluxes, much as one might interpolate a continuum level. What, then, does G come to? 8.9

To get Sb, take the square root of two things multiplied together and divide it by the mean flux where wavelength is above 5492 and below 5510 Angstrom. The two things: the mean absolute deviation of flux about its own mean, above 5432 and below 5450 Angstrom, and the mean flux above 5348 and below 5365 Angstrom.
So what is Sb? 0.34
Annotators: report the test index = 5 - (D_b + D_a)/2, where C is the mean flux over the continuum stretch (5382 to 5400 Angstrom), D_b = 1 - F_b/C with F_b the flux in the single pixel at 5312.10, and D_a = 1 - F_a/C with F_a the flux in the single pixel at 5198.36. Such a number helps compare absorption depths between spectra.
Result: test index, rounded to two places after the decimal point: 5.00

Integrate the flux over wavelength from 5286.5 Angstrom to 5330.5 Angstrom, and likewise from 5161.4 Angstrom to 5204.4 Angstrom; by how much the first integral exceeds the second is 187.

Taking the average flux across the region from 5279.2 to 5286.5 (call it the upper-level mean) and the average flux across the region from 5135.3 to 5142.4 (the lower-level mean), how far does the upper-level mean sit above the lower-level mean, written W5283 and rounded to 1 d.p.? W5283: 2.7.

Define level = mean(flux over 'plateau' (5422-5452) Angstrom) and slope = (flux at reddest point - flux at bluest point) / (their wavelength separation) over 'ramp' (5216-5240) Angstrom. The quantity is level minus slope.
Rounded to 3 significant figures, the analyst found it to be 10.9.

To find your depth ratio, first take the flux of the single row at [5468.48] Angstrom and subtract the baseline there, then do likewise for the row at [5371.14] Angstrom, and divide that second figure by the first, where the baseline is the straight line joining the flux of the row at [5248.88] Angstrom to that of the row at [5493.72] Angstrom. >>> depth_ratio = -7.6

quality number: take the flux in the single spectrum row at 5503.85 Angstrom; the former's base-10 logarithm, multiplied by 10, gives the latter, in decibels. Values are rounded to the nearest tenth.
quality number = 10.6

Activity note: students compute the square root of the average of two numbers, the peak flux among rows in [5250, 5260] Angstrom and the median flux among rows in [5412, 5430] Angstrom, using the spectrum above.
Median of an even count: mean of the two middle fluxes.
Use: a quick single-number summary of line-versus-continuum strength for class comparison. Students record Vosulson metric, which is 3.38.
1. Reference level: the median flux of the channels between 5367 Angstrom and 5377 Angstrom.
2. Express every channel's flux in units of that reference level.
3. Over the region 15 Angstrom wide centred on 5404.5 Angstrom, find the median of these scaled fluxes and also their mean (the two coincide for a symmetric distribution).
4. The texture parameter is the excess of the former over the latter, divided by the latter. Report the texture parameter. 0.02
